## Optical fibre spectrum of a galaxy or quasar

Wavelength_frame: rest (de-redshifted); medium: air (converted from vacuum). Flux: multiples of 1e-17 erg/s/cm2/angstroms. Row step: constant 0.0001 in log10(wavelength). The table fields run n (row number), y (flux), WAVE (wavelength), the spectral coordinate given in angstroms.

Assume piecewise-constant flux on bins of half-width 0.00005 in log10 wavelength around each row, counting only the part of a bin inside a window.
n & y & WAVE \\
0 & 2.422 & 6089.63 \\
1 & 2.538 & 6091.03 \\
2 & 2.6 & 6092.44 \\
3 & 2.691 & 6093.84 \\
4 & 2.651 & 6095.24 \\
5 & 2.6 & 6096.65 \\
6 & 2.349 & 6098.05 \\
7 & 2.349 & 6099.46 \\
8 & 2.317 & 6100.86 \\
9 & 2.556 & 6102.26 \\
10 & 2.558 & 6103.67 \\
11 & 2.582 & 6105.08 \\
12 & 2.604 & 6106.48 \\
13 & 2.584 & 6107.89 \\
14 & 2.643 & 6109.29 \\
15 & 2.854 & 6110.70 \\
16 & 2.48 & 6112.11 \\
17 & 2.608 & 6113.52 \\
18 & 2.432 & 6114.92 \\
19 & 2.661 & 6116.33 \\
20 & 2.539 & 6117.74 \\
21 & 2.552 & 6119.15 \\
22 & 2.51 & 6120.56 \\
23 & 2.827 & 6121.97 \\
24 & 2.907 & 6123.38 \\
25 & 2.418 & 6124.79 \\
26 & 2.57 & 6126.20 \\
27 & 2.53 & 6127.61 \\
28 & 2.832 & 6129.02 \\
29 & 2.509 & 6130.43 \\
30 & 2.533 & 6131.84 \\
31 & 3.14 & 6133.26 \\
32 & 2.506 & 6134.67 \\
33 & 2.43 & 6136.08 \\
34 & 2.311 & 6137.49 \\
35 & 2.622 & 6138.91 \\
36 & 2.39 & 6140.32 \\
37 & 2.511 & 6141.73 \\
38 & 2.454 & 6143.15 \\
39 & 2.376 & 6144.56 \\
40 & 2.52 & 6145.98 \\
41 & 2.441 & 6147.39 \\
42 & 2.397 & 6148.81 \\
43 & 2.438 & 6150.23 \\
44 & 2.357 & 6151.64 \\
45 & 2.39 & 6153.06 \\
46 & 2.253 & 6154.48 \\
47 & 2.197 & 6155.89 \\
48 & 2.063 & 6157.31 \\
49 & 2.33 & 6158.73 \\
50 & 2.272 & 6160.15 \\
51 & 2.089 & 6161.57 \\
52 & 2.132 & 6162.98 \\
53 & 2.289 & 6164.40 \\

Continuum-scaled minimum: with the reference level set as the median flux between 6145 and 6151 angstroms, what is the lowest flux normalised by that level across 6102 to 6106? 1.05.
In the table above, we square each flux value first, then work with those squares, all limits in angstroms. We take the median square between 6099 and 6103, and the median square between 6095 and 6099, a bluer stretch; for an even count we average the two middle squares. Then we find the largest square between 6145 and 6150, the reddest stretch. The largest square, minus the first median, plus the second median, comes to 7.6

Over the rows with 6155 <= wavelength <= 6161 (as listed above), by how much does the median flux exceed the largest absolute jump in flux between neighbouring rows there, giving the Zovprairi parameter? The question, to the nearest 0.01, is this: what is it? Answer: 1.97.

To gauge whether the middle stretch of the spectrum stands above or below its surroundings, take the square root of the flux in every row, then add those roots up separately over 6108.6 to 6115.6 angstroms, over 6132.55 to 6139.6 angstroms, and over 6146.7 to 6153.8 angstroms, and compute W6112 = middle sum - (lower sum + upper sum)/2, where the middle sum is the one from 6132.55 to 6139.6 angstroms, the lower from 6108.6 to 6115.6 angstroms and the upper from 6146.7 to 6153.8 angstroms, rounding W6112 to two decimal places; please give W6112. 0.14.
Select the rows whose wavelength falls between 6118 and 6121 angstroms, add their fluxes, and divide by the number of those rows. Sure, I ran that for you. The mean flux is 2.53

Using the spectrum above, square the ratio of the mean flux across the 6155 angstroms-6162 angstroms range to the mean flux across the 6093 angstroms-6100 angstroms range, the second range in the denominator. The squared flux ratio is 0.75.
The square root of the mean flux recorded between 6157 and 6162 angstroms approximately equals 1.48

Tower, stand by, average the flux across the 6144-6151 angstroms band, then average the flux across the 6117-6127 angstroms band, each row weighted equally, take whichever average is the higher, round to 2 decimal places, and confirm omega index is 2.62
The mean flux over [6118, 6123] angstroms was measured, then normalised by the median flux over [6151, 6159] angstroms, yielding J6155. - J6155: 1.15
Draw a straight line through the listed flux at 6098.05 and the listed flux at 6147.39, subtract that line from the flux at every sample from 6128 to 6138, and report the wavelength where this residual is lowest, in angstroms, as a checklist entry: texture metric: 6137.49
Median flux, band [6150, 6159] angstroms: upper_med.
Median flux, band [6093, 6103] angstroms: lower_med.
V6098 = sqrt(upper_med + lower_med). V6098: 2.210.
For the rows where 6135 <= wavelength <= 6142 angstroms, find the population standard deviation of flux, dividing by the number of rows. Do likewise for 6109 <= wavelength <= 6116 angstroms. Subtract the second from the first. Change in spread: -0.04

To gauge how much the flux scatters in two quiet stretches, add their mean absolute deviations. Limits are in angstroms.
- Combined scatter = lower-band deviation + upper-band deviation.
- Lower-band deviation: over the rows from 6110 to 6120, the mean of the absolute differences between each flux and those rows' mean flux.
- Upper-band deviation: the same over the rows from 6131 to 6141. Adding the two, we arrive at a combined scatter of 0.284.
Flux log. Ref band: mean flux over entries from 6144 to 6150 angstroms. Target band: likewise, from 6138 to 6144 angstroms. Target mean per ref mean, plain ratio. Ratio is 1.02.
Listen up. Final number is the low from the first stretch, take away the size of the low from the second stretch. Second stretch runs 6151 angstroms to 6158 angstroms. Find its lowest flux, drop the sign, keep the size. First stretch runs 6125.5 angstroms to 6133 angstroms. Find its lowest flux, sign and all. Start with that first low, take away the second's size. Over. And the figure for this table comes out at 0.4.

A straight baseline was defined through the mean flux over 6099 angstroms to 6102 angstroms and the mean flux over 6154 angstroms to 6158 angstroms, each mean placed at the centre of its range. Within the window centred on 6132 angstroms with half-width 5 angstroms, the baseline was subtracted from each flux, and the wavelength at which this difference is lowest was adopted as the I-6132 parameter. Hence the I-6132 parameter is 6136.08 angstroms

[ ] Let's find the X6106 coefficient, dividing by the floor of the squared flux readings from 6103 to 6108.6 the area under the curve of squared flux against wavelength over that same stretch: 5.7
